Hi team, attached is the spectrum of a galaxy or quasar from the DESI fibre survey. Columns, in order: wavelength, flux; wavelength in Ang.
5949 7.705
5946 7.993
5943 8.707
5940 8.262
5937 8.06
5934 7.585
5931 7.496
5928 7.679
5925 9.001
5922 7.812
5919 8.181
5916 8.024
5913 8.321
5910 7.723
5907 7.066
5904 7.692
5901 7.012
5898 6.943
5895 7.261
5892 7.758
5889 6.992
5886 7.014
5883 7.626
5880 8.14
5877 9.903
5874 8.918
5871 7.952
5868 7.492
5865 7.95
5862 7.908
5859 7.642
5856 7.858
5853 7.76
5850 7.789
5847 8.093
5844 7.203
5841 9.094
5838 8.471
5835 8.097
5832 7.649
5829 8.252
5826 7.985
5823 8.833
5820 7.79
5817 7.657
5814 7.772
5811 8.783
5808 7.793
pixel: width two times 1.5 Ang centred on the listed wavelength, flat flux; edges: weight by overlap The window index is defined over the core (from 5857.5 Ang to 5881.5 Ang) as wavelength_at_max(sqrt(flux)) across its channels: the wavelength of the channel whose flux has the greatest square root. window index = 5877 Ang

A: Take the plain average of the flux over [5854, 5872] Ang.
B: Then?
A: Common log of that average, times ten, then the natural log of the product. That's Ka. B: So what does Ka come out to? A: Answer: 2.188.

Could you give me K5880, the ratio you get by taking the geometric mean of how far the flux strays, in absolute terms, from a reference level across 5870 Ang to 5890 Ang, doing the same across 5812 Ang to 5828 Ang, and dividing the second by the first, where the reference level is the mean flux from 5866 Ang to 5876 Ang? 0.8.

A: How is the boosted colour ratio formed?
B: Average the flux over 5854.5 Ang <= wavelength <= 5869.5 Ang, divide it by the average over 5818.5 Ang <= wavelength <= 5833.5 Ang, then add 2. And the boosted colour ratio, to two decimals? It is 2.96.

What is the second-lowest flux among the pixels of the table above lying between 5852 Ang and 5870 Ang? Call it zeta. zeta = 7.642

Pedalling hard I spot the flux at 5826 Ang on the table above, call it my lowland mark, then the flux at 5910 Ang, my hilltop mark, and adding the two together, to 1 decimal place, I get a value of 15.7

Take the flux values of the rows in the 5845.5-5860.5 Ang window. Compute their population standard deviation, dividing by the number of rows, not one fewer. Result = 0.15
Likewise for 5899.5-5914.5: 0.48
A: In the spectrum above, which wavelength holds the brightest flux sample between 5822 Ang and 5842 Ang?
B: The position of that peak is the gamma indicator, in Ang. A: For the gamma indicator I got 5841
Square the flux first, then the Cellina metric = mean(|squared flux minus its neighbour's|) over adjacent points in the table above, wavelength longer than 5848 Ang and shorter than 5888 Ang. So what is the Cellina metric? 9.0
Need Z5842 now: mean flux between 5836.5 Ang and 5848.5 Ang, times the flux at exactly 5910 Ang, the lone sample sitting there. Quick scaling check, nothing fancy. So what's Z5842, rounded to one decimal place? 63.4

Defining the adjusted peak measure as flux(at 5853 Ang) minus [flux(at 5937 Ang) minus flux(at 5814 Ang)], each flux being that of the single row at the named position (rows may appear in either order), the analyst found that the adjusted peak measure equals 7.5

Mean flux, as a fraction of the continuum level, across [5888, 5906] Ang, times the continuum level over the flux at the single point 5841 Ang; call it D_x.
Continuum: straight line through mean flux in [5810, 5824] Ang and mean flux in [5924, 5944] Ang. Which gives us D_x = 0.803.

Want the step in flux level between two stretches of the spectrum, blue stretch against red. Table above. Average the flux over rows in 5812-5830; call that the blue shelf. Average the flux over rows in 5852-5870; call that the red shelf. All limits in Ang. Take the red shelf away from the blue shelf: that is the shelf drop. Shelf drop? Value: 0.3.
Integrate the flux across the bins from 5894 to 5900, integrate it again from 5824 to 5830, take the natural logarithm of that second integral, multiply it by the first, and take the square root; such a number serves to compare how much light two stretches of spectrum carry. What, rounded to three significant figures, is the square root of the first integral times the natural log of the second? 12.9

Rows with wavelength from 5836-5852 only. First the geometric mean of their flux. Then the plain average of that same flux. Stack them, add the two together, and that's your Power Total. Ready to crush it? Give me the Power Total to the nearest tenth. 16.2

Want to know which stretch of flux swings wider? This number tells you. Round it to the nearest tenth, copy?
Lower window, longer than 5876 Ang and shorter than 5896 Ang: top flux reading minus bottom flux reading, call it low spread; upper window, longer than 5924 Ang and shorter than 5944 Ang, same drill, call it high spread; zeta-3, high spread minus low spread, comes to -1.4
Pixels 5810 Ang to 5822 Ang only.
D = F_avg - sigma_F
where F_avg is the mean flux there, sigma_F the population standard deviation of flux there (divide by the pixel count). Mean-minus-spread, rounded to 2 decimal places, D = 7.55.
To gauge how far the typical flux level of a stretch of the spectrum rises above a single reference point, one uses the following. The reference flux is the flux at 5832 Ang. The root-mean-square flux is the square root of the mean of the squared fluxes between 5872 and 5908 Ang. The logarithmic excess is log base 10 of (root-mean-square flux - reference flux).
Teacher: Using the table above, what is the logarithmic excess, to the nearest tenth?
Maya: -1.0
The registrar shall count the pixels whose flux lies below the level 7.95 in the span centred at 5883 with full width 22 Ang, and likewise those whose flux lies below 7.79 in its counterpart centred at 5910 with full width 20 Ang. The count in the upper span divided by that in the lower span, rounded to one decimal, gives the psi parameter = 1.0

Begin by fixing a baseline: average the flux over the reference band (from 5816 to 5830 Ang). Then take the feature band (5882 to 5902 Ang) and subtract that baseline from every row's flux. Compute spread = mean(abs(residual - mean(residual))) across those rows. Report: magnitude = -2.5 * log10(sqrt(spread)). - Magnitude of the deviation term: 0.70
